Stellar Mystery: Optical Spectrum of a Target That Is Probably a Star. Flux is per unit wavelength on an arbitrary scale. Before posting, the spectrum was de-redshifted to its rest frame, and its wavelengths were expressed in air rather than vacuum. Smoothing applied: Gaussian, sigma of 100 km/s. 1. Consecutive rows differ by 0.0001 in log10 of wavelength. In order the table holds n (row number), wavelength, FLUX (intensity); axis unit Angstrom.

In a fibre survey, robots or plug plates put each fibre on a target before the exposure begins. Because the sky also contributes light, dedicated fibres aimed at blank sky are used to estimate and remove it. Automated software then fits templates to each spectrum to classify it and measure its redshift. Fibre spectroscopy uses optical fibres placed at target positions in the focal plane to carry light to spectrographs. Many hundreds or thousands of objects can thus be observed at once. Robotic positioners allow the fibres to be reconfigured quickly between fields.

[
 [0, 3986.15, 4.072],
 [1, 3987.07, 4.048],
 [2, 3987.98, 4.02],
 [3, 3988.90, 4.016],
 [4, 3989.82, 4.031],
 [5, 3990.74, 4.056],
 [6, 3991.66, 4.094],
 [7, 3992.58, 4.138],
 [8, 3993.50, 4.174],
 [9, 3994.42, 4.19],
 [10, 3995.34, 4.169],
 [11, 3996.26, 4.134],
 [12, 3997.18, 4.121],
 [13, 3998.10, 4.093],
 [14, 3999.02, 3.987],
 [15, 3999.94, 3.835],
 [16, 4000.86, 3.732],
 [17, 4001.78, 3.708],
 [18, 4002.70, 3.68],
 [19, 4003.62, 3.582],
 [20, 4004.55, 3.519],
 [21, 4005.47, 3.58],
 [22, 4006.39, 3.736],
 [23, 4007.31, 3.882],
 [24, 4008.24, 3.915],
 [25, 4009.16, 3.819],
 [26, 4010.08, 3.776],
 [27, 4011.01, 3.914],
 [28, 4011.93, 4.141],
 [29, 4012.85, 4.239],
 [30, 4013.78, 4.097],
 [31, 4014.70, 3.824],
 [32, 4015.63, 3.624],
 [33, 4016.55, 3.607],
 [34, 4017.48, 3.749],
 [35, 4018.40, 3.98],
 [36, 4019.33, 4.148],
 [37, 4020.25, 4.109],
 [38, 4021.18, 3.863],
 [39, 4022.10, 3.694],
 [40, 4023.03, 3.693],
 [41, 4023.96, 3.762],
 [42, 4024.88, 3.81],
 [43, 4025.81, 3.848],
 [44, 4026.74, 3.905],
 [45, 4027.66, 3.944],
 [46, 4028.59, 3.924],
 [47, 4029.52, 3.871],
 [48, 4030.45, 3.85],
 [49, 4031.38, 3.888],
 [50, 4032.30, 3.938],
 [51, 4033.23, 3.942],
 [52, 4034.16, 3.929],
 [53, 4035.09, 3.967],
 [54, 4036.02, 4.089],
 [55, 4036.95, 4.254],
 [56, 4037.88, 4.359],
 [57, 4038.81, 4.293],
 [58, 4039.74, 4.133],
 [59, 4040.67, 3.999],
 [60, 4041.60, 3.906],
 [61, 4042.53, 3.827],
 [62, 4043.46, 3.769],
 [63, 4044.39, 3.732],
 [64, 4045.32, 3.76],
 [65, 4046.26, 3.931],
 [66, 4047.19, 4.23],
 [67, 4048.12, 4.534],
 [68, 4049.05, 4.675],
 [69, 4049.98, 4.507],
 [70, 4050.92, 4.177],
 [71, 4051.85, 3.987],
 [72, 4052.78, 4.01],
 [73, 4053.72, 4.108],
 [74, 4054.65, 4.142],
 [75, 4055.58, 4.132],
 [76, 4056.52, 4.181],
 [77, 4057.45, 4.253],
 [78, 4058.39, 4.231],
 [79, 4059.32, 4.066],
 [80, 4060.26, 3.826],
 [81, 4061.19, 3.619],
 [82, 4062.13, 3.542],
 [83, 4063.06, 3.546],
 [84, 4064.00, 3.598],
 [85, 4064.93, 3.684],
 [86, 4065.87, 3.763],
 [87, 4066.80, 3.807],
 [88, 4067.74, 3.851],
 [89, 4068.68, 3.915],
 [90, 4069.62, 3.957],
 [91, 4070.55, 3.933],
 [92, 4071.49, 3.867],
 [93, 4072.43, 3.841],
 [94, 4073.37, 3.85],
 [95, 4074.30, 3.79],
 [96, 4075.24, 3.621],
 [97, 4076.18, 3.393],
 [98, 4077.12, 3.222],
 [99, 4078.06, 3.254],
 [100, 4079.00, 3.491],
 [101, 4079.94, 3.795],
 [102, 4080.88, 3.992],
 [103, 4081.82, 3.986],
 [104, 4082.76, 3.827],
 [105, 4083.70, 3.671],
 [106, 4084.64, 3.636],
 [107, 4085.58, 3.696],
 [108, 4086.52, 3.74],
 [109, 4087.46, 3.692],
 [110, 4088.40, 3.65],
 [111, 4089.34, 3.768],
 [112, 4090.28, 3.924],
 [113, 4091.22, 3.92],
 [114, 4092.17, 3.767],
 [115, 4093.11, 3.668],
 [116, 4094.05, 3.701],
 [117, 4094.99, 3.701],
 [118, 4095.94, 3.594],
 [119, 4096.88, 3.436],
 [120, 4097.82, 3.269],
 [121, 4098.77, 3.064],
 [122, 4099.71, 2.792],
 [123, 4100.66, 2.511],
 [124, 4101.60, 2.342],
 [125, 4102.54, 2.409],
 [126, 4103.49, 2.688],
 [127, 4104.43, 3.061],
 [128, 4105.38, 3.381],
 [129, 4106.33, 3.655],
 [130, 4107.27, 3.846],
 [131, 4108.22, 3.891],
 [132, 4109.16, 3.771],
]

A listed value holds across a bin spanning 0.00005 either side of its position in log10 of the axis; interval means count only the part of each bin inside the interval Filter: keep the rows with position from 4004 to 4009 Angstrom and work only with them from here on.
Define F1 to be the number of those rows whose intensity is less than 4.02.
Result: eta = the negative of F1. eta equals -5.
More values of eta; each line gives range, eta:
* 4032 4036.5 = -4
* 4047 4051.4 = 0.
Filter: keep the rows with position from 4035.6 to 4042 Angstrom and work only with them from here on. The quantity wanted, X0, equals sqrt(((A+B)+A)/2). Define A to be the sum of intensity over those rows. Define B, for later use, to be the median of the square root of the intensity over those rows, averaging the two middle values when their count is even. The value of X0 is 5.48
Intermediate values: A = 29.0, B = 2.03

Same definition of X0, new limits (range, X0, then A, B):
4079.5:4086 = 5.25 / 26.6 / 1.95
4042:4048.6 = 5.36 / 27.8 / 1.96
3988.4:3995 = 5.45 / 28.7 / 2.02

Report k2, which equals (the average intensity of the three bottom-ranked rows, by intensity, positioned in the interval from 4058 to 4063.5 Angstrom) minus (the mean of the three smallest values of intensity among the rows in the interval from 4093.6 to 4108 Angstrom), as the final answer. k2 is 1.1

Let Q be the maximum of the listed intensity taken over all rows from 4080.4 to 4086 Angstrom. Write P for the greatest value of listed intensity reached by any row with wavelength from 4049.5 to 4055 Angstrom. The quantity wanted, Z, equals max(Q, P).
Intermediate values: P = 4.507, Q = 3.992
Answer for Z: 4.51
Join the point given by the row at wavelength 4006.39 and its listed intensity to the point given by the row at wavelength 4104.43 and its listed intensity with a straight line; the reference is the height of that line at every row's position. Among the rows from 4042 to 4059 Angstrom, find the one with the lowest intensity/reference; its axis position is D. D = 4044.39 Angstrom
